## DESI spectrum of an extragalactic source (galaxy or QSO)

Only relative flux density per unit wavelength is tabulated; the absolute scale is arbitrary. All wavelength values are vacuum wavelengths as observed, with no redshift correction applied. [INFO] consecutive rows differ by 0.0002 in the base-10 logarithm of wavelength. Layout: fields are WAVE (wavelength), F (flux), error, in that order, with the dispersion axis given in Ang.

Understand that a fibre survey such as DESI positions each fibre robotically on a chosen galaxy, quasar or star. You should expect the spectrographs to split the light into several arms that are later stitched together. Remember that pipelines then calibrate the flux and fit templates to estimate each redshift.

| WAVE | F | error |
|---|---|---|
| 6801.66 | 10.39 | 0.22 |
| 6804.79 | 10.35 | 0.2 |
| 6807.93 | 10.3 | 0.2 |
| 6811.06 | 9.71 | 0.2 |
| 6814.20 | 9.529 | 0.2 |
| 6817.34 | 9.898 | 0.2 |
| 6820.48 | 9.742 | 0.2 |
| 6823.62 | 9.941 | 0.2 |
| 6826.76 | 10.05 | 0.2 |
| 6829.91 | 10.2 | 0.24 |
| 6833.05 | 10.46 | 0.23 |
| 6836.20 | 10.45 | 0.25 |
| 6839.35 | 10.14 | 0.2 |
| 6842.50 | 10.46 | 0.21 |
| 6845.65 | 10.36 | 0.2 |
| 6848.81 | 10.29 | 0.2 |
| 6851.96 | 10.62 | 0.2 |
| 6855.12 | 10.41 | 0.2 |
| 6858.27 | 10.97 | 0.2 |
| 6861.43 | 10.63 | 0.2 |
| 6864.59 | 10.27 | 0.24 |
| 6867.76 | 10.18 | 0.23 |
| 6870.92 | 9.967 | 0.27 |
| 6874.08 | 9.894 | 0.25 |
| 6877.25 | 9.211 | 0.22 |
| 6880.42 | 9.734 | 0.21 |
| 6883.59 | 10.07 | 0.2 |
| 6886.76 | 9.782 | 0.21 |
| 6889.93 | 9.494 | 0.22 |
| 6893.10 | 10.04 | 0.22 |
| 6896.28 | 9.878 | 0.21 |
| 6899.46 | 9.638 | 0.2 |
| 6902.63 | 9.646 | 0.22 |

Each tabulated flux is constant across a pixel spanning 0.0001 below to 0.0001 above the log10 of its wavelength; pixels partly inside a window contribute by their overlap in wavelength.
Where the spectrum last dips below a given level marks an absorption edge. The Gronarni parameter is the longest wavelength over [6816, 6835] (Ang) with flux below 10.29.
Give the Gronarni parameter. 6829.91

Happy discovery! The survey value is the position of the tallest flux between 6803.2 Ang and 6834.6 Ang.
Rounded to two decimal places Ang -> 6833.05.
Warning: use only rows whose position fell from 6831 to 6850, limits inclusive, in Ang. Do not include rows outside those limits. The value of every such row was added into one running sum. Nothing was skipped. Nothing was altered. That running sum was 62.2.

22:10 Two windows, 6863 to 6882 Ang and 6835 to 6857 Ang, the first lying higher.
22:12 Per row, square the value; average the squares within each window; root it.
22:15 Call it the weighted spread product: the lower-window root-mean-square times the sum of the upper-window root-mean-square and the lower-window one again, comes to 211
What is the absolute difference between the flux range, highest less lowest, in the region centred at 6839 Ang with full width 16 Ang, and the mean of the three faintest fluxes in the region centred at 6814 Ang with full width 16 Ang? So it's 9.3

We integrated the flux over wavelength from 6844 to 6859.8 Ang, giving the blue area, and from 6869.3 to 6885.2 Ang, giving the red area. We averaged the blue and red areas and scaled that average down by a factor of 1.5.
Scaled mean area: 107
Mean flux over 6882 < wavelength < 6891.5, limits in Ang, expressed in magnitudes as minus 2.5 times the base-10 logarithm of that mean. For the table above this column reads -2.48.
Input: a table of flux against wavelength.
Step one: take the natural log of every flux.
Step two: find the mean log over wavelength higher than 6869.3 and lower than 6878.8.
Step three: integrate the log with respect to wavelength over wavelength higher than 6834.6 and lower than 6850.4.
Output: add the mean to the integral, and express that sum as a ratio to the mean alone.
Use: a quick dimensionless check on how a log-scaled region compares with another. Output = 17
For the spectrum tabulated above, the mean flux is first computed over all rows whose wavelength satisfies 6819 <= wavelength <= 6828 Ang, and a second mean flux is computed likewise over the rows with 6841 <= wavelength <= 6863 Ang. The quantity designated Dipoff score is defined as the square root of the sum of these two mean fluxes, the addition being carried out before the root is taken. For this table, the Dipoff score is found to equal 4.52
